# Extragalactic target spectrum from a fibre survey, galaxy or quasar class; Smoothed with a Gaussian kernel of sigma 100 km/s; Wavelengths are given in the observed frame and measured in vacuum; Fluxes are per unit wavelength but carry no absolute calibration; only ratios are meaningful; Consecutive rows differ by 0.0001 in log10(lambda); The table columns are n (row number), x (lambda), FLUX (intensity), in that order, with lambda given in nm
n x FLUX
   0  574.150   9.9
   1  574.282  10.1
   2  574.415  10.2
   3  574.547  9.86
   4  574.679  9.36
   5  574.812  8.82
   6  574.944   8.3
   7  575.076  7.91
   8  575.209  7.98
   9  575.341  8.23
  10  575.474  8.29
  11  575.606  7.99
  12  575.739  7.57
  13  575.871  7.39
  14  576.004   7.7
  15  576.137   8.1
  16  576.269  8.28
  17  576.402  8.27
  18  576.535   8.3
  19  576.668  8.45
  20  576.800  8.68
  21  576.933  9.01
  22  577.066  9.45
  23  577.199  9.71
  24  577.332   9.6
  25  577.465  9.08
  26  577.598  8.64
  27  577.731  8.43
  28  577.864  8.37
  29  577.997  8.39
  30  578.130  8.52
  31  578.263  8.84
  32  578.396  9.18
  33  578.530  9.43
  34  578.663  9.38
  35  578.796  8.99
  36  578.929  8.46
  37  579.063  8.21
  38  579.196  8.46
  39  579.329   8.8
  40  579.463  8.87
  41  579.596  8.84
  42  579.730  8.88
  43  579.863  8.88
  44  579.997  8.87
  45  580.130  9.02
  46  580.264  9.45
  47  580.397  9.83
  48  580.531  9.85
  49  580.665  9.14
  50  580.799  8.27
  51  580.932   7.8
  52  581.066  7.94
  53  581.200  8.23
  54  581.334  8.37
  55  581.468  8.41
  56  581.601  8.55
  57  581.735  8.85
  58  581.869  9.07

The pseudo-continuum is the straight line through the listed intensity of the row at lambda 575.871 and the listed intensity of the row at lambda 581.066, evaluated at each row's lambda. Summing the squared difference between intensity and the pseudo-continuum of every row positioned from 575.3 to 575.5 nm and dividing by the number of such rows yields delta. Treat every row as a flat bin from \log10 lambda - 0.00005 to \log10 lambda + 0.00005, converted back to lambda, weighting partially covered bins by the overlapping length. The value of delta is 0.85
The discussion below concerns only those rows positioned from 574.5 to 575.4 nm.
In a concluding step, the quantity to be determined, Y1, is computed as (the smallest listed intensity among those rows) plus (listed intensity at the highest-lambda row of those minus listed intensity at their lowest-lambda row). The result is 6.3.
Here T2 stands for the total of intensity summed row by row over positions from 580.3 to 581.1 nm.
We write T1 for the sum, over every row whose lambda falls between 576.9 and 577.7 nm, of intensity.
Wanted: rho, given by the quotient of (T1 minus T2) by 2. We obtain 1.3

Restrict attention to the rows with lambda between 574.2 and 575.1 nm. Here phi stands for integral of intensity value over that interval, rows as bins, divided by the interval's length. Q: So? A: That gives 9.3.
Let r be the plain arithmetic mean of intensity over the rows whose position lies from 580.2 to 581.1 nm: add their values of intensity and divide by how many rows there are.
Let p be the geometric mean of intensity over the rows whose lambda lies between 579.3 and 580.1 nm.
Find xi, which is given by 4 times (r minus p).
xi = 0.2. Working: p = 8.9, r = 8.9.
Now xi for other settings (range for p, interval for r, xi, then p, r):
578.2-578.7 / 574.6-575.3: -2.9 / 9.2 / 8.5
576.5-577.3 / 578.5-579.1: -0.1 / 8.9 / 8.9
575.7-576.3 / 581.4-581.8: 3.2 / 7.8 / 8.6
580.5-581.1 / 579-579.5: 0.1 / 8.6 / 8.6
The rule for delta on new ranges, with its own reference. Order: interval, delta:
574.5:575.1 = 2.99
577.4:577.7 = 1.73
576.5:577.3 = 2.31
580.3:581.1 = 1.57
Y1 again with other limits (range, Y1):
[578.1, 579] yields 8.4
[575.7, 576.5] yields 8.1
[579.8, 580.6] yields 9.8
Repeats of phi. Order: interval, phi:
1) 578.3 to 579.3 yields 8.9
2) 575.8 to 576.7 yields 8.1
